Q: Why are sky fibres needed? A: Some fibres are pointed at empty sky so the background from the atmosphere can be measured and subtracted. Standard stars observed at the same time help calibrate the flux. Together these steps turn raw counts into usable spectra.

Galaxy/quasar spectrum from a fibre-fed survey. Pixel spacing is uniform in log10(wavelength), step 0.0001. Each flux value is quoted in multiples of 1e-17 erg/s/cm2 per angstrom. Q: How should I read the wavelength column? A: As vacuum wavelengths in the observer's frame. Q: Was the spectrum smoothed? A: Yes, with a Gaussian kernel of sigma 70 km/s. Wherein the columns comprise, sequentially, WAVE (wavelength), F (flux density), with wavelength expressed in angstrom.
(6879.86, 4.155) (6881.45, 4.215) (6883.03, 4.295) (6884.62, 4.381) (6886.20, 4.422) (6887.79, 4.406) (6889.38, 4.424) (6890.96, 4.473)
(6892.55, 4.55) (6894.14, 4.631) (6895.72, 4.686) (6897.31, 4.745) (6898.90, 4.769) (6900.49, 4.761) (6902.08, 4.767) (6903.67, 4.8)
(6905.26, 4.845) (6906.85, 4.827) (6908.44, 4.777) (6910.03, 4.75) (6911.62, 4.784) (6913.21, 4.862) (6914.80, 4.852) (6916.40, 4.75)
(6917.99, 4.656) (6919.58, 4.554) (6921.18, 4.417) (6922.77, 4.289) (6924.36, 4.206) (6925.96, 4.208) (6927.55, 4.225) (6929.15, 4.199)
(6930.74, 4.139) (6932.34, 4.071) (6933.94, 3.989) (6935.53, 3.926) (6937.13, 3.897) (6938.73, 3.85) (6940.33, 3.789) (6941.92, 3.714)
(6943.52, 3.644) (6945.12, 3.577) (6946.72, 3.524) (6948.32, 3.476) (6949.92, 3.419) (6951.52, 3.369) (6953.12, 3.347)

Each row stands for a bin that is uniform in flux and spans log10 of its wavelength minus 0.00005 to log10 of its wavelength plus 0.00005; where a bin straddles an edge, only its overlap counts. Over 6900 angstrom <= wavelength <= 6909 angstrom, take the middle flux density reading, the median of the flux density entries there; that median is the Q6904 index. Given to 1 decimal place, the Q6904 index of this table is 4.8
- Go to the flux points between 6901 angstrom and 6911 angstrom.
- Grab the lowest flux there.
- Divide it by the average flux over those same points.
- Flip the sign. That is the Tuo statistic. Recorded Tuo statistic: -0.991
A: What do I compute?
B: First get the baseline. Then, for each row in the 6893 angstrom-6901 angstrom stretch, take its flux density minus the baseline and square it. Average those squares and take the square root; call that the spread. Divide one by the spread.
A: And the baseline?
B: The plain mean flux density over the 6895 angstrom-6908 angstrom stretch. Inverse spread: 13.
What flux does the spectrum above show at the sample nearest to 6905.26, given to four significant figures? 4.845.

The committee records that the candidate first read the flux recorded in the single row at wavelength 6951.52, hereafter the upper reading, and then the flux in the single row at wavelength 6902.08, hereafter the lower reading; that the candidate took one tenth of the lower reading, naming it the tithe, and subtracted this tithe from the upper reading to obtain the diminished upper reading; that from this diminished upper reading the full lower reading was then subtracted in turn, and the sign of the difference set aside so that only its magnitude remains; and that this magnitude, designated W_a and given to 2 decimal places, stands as 1.87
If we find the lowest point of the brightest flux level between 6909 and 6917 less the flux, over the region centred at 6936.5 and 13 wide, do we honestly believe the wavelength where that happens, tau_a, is 6930.74 angstrom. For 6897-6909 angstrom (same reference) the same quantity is 6905.26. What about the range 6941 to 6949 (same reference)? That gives 6941.92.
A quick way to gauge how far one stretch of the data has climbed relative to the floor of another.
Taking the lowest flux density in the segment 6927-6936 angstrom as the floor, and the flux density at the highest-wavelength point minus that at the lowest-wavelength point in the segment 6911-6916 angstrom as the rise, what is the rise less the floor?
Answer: -3.86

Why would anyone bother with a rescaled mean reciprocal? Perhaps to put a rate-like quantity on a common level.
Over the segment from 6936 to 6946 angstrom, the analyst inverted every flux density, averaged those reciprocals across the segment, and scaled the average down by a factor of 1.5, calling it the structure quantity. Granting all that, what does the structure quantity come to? 0.178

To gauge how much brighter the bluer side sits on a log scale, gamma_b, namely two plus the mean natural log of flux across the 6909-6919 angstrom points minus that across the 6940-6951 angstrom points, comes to 2.29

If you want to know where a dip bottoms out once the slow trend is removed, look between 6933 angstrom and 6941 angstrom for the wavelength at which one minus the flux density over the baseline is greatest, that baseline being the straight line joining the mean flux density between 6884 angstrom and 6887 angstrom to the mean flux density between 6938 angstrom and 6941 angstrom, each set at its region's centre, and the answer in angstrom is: 6940.33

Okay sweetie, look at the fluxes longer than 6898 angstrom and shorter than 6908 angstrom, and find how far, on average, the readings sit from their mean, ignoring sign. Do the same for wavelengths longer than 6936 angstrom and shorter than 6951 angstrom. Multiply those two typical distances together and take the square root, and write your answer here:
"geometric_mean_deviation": 0.064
